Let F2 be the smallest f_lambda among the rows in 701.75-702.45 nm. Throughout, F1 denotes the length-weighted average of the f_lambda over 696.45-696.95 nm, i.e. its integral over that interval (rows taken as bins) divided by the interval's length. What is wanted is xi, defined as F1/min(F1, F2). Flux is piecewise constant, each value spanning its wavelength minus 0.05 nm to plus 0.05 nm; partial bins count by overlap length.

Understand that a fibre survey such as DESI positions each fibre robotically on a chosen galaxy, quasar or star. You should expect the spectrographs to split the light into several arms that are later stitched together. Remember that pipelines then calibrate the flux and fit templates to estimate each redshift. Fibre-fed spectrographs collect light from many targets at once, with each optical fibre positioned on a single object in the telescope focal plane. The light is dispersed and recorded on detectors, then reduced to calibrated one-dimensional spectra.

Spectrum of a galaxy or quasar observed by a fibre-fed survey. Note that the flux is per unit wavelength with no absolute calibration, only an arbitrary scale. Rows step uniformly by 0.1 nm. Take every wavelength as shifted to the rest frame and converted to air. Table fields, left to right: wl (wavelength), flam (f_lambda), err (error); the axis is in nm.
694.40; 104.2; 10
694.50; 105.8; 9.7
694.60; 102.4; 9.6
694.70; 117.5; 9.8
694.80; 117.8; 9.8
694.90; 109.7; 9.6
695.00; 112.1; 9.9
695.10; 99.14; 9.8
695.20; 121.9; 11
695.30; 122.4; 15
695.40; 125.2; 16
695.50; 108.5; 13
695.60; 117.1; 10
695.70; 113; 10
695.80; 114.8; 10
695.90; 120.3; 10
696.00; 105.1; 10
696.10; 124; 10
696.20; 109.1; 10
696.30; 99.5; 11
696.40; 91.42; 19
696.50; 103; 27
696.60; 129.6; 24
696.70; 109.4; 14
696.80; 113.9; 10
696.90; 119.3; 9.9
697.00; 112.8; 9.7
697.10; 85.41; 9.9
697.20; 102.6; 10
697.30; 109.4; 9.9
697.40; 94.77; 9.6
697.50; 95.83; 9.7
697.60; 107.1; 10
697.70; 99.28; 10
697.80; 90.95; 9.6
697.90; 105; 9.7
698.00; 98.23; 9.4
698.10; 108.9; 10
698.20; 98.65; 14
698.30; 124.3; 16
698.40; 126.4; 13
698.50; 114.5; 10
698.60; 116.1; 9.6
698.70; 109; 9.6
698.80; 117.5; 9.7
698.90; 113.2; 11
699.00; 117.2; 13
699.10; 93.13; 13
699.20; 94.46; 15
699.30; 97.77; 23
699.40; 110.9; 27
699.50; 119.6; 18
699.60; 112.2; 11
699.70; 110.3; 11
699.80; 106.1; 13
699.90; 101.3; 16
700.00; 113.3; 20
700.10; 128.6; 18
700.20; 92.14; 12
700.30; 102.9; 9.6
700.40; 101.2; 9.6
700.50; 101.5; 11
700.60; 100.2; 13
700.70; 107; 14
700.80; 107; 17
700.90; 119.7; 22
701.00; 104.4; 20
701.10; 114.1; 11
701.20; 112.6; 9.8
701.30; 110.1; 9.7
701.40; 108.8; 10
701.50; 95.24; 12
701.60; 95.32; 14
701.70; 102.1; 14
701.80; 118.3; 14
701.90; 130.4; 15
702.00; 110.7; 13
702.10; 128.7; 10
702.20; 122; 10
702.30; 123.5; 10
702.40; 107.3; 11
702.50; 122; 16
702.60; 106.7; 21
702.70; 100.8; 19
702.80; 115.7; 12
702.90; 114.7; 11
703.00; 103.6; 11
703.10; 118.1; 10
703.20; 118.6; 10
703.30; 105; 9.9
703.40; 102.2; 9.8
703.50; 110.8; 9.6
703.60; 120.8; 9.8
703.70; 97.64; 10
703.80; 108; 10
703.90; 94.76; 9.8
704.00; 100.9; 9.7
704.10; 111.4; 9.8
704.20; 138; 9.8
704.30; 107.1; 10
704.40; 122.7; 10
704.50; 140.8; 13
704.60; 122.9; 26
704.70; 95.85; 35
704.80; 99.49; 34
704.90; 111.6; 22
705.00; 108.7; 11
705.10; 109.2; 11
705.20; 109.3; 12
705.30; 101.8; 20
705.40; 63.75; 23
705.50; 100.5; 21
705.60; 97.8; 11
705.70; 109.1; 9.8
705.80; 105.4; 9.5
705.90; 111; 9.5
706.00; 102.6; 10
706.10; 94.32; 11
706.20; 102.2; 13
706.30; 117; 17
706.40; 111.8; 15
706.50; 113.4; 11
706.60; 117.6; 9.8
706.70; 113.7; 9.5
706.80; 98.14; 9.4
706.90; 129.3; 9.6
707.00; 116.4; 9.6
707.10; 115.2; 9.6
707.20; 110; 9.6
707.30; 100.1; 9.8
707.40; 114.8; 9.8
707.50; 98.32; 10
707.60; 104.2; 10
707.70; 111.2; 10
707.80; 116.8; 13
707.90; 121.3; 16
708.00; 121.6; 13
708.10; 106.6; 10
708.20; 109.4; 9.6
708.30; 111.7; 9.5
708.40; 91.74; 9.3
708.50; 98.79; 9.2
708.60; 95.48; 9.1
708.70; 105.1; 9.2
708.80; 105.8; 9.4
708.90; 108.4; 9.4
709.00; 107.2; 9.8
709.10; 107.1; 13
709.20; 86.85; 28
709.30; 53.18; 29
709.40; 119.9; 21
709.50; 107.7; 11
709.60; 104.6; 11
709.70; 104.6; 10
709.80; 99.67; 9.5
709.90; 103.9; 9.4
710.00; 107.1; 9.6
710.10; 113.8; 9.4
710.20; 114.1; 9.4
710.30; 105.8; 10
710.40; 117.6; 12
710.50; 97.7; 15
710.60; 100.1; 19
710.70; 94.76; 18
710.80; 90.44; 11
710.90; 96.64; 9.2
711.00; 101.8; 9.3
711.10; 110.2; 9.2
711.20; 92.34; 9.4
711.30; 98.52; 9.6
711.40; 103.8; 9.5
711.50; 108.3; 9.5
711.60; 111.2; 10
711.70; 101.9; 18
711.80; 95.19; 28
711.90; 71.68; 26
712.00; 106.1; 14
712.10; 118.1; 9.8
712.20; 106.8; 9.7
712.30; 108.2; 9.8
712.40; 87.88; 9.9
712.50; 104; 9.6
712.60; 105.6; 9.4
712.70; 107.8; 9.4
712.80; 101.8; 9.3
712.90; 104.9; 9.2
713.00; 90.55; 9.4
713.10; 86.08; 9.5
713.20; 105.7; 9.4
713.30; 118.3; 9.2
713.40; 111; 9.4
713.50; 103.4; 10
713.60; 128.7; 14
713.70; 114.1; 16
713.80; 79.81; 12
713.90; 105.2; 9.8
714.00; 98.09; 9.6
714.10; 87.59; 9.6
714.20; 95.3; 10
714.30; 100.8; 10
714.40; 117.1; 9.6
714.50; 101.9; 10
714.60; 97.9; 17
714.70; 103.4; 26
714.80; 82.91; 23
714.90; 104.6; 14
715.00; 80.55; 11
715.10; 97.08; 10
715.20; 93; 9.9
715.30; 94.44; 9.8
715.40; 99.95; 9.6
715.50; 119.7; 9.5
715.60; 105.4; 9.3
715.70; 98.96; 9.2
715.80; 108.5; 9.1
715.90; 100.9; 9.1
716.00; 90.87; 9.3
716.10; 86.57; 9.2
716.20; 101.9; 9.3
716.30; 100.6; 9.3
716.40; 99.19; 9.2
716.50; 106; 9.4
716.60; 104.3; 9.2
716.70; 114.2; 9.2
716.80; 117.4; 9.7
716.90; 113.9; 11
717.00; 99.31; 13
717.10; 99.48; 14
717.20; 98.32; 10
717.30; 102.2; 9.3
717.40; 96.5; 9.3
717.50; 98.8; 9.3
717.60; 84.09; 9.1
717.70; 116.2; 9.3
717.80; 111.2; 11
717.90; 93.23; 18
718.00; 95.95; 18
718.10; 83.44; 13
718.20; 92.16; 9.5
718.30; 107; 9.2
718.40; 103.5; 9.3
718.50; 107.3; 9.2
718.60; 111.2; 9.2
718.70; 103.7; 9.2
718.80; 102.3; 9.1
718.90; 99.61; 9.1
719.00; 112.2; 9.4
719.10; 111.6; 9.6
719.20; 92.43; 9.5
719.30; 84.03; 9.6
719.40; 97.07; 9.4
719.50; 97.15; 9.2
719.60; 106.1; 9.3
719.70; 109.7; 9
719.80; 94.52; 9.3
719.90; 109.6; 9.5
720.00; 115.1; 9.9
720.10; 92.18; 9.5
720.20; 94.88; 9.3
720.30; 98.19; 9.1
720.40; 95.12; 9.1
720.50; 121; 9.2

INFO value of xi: 1.07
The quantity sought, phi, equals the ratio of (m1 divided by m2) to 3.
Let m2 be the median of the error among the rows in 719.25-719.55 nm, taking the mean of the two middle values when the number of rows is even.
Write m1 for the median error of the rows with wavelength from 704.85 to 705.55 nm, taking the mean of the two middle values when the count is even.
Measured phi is 0.71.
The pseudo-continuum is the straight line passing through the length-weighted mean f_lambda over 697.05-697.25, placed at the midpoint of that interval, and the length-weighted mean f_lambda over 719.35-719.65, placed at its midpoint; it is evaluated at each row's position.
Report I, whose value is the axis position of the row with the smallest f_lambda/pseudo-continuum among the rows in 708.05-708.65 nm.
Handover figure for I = 708.40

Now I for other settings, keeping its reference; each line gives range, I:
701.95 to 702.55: 702.40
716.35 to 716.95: 716.40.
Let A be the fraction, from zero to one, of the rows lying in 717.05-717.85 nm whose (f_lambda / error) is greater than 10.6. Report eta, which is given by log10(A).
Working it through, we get -0.4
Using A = 0.4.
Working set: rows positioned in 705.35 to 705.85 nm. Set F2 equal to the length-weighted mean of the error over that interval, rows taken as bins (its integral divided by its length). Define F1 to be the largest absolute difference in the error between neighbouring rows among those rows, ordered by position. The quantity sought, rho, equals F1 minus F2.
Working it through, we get -4.9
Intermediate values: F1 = 10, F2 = 15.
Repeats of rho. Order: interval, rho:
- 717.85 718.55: -7.3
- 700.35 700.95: -9.4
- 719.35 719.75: -8.9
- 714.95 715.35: -9.2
